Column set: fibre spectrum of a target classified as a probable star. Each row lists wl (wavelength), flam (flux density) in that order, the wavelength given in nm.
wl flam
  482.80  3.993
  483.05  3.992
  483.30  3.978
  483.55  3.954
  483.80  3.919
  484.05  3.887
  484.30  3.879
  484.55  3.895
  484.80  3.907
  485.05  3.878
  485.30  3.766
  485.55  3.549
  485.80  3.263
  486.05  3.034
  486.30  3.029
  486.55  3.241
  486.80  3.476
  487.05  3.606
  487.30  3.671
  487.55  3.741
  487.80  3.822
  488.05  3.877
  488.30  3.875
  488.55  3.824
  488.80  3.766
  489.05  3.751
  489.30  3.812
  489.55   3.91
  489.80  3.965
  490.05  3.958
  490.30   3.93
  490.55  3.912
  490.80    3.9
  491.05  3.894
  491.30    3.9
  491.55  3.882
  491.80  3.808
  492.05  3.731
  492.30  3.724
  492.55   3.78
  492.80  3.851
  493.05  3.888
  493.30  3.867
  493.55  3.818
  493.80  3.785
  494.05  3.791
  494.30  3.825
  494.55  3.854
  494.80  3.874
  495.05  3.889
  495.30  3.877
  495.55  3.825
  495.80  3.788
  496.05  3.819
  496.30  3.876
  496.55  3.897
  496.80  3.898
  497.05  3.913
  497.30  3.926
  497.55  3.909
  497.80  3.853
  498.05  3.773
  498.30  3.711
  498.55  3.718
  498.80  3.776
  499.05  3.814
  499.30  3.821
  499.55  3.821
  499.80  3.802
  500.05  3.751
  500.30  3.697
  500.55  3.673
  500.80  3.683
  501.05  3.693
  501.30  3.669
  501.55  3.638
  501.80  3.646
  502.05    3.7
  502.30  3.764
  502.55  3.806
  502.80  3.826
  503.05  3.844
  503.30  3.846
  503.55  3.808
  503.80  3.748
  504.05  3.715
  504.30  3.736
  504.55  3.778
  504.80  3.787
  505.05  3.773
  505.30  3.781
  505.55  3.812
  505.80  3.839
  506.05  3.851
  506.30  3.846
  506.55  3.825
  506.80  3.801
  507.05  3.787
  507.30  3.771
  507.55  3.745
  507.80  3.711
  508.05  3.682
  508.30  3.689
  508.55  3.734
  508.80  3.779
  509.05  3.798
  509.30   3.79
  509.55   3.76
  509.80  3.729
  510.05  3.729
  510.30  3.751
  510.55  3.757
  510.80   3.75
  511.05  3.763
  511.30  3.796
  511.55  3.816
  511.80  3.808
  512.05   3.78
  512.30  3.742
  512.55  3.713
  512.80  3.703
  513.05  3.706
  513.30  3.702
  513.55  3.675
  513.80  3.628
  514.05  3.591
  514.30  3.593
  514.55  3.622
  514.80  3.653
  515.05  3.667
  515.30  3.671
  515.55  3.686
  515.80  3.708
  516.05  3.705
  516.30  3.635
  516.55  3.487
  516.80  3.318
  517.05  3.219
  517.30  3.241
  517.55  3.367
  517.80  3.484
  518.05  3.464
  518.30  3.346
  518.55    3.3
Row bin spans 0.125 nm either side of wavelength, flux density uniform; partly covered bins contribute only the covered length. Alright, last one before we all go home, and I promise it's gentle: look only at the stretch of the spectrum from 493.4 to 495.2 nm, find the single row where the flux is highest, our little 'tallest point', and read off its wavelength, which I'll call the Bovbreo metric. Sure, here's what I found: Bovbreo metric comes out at 495.05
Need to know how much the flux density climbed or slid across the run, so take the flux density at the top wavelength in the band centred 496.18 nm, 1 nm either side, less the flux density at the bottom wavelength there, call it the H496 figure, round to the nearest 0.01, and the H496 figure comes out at 0.04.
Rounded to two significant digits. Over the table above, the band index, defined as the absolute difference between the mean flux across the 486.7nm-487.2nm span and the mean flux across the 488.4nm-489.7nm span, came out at 0.27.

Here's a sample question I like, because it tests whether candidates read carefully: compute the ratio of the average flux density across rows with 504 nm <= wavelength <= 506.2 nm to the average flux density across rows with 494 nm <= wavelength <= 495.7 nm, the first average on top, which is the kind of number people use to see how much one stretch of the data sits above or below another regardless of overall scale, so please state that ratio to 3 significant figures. 0.984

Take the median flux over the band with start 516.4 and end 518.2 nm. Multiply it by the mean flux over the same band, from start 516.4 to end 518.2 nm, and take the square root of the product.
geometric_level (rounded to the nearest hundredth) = 3.37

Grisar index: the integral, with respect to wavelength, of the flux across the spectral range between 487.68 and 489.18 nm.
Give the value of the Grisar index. 5.73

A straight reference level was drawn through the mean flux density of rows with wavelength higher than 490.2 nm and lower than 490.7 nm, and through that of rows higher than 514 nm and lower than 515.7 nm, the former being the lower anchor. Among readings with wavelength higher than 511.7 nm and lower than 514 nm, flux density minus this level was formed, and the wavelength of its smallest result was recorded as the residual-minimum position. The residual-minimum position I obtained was 513.80 nm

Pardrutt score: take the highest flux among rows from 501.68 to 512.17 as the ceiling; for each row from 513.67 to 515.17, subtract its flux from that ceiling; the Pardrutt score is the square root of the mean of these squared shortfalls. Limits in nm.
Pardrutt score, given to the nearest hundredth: 0.23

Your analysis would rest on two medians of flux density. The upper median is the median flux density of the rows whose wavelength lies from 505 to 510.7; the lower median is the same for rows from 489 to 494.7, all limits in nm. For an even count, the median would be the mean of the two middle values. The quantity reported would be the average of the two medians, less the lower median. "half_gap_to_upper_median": -0.04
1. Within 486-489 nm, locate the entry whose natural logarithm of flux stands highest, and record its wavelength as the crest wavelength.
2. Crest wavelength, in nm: 488.05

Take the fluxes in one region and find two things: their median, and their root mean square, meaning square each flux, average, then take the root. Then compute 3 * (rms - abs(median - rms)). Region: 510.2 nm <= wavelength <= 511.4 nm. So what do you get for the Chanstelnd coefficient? 11.3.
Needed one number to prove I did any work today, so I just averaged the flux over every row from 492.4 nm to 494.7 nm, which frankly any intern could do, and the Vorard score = 3.83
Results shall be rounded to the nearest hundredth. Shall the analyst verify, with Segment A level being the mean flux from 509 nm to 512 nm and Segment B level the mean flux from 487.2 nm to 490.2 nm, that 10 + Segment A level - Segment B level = 9.94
